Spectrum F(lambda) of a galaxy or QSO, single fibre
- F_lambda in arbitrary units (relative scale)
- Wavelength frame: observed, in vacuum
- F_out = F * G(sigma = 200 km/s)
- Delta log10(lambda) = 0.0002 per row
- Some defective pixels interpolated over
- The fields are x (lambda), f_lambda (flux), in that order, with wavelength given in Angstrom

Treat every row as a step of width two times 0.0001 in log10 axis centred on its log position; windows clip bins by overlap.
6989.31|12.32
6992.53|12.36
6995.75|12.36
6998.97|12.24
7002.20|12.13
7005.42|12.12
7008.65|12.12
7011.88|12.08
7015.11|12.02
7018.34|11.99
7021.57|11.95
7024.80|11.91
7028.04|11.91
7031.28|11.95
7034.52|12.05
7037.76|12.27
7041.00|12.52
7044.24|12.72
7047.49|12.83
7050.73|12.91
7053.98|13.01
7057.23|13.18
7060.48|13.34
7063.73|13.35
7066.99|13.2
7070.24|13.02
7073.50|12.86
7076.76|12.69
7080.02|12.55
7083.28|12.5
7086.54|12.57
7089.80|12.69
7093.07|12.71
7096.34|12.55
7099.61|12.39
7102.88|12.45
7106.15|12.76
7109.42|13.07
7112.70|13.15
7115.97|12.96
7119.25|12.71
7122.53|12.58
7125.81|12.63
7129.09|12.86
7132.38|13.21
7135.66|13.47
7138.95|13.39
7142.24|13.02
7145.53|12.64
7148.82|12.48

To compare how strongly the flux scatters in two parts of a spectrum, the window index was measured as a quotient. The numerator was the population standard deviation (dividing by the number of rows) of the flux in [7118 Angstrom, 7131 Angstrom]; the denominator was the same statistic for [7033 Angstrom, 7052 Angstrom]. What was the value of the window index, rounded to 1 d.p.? 0.3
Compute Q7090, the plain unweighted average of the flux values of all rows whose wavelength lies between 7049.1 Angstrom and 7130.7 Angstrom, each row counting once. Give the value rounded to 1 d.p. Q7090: 12.8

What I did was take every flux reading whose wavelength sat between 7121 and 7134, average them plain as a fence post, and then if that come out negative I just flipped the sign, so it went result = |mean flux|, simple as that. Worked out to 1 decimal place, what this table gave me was 12.8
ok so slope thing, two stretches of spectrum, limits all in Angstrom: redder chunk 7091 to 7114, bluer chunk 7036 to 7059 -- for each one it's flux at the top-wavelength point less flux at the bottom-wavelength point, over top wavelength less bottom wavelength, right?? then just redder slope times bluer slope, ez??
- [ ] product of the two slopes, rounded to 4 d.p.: 0.0010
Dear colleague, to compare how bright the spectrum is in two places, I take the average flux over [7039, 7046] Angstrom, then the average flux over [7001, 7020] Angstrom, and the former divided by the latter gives 1.04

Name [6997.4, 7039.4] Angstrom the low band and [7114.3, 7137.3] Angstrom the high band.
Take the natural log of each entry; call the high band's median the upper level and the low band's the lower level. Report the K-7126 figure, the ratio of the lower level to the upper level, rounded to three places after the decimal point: 0.975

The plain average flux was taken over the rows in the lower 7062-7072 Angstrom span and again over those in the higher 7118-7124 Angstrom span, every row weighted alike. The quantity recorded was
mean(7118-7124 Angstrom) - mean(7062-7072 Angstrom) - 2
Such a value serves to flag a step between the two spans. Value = -2.5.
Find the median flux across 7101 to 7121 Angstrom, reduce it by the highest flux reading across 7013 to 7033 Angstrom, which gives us 0.8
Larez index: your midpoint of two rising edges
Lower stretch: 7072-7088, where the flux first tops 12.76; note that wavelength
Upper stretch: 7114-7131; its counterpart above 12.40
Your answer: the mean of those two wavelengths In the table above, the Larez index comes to 7094.7 Angstrom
